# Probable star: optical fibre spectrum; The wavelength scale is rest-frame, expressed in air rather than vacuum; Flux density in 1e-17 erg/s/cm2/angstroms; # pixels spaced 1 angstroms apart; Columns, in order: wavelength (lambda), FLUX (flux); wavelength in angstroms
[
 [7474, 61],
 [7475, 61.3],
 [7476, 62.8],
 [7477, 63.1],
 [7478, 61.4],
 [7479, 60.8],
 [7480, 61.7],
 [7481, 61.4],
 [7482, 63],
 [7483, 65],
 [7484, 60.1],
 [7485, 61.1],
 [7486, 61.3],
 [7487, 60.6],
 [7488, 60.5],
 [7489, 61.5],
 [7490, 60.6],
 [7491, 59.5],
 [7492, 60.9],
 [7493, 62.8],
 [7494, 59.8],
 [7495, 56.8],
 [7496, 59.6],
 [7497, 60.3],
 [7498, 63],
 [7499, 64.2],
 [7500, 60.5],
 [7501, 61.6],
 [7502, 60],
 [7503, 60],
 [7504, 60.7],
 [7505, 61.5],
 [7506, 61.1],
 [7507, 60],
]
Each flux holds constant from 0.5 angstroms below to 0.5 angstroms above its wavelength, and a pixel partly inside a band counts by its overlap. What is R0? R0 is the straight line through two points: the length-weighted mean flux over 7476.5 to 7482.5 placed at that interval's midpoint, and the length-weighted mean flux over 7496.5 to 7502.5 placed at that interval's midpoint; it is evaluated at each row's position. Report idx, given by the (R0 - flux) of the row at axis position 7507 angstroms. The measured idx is 1.5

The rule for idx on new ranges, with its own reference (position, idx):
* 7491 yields 2.2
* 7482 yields -1.1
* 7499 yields -2.6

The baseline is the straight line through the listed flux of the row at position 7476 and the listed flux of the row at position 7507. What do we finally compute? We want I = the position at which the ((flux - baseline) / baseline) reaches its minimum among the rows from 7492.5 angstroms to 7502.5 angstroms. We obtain 7495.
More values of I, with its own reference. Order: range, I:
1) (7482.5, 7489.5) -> 7484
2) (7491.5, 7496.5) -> 7495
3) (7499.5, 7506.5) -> 7502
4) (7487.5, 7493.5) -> 7491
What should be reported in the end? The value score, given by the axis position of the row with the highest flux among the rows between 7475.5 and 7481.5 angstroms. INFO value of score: 7477 angstroms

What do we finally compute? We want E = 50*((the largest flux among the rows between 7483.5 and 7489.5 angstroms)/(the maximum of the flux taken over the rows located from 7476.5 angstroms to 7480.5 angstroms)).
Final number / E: 48.7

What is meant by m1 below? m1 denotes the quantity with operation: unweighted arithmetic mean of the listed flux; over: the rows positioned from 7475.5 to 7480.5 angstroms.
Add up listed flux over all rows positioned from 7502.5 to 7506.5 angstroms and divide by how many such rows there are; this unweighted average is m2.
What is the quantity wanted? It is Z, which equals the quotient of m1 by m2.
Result 1.02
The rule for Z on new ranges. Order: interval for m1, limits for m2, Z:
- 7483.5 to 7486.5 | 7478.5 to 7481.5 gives 0.99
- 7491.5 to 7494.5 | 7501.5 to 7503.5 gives 1.02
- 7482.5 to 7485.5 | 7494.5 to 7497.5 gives 1.05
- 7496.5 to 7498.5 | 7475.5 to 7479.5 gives 0.99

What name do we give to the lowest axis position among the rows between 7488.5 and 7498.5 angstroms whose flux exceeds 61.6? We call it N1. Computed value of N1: 7493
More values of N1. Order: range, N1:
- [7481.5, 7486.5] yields 7482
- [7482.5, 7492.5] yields 7483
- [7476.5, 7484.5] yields 7477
